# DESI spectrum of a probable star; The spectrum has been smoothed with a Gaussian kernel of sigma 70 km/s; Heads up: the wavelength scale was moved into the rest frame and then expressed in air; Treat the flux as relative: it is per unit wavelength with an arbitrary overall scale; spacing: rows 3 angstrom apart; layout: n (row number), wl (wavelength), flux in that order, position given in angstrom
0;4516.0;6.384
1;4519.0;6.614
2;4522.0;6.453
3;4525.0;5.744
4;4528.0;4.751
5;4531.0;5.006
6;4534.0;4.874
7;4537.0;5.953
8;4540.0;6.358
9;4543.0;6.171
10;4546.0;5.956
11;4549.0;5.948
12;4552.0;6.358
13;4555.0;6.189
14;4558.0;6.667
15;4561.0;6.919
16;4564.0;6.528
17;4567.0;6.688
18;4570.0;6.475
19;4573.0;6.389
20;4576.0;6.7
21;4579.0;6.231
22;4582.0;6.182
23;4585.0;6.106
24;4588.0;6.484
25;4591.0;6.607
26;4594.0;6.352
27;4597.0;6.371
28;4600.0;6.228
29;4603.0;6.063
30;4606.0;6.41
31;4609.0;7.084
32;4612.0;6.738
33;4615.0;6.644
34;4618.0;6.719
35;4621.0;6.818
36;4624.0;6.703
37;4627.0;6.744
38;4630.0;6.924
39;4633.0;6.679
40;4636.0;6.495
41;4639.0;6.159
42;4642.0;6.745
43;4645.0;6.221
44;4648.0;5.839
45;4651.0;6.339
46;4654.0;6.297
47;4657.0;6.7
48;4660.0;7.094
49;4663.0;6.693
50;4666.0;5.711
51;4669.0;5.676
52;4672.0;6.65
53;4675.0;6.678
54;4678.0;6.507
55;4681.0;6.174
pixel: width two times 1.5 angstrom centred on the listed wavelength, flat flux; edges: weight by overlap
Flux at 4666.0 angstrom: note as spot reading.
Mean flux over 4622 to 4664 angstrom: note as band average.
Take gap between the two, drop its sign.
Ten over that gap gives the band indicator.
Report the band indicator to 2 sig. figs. 12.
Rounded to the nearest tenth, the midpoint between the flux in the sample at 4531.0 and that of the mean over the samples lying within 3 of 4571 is 5.7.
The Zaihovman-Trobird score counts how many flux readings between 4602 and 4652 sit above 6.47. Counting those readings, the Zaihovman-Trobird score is 11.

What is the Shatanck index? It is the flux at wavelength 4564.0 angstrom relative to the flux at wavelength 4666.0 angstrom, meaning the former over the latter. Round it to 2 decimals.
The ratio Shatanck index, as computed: 1.14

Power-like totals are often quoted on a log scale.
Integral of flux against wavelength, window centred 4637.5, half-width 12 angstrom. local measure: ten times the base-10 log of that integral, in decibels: 21.9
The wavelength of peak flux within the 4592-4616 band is 4609.0 angstrom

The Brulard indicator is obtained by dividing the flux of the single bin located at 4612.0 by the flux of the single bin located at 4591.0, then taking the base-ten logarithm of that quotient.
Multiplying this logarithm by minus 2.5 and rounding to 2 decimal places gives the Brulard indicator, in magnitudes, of -0.02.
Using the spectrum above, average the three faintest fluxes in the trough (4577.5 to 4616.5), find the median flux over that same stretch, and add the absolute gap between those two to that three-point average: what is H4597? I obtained 6.37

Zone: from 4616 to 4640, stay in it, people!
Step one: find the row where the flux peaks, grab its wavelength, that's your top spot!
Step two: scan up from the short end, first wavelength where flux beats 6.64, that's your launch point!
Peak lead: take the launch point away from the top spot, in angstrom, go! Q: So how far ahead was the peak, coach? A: 12 angstrom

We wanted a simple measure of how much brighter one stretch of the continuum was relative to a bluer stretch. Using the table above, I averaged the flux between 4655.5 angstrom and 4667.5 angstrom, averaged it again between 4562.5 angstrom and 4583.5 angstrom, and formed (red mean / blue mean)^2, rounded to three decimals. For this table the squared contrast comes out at 1.029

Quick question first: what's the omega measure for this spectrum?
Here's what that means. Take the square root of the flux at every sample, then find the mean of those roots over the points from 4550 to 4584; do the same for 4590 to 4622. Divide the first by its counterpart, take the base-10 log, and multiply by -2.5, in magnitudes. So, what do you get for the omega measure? 0.01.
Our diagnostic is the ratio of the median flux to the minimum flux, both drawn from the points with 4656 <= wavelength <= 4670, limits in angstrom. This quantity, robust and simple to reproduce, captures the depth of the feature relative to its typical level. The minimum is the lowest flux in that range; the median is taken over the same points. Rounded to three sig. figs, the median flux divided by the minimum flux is 1.18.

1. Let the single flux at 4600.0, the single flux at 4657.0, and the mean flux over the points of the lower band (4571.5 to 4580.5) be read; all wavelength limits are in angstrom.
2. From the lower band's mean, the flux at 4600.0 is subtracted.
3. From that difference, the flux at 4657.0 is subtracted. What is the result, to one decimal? -6.5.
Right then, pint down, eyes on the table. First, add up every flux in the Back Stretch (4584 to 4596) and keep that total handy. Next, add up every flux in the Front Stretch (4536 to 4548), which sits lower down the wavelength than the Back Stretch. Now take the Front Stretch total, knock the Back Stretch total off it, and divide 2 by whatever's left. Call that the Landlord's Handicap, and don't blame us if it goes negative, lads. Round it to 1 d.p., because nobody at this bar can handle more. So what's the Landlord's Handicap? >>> -1.8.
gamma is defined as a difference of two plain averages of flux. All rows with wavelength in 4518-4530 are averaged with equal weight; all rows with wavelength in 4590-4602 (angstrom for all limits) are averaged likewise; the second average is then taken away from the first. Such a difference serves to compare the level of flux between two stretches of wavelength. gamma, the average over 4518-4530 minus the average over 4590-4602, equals -0.5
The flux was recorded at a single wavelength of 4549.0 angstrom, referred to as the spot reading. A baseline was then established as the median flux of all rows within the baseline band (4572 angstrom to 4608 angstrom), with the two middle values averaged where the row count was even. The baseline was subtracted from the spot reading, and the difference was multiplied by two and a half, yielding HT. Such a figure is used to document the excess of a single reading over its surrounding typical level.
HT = -1.0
